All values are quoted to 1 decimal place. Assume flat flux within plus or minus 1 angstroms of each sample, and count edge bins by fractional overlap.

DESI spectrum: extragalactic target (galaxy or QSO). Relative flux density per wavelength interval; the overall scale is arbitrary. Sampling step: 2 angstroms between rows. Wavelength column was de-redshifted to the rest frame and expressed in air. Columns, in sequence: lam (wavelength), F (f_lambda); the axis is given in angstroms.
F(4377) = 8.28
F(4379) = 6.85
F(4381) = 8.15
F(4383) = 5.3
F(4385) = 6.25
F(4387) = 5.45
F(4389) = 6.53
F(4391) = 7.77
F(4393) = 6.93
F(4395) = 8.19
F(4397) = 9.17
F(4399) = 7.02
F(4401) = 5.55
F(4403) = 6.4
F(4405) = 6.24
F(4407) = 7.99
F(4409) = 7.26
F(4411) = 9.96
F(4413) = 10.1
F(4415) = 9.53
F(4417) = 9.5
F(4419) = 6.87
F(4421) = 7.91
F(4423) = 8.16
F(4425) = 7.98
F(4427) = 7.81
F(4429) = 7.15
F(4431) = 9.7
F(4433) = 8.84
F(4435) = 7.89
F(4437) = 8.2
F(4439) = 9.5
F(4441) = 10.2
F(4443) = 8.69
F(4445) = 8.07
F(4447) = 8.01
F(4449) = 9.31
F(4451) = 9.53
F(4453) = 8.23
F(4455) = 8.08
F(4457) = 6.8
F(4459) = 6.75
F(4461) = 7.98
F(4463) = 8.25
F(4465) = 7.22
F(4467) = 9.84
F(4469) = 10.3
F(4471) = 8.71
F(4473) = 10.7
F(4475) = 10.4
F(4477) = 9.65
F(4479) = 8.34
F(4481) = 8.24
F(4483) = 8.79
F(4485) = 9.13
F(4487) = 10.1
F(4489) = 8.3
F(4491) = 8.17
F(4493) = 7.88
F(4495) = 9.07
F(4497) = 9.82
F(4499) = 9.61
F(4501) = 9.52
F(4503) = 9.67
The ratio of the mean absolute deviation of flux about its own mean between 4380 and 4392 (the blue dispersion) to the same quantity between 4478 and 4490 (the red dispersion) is 1.7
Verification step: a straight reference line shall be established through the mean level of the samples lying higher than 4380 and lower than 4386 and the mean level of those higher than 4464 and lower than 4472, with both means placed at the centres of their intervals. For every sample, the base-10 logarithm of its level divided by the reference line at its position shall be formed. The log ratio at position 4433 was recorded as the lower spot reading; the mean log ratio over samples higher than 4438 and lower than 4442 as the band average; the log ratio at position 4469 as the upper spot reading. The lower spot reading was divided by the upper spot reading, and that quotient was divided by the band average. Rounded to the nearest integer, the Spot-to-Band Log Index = 10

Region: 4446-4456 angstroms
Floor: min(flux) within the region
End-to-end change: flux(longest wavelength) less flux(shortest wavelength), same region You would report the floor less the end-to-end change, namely 7.9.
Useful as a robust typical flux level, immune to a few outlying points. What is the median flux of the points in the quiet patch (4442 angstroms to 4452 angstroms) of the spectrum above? 8.69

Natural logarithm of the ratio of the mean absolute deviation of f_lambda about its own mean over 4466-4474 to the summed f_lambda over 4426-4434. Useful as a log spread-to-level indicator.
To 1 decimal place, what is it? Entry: -4.0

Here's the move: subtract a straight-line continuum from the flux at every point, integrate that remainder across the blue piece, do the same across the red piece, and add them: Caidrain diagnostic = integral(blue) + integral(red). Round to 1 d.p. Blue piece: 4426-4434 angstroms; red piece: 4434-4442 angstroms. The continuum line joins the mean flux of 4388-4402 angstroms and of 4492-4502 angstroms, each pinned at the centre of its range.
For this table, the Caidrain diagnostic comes 10.2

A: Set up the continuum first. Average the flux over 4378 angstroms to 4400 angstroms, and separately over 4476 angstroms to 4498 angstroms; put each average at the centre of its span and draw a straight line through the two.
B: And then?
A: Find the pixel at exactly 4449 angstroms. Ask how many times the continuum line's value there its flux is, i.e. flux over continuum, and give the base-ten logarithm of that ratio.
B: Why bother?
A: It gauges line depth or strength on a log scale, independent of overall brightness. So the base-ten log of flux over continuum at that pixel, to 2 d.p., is 0.06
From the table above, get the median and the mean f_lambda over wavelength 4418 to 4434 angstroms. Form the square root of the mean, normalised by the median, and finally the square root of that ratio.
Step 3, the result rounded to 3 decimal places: 0.598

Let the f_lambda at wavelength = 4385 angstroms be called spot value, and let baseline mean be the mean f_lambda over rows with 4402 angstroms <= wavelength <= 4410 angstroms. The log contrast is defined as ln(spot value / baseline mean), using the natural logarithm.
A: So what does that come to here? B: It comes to -0.11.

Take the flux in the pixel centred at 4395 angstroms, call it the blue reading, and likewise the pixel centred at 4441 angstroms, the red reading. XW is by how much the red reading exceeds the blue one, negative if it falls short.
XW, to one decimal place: 2.0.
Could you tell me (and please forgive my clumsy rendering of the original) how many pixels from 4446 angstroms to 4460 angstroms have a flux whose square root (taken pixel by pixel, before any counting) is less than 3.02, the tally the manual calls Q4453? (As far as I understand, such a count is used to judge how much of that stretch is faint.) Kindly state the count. 5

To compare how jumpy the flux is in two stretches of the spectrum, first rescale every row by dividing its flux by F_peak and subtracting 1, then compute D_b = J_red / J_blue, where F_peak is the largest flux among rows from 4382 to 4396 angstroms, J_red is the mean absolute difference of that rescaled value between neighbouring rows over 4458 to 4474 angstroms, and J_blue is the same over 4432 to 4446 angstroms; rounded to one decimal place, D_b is 1.5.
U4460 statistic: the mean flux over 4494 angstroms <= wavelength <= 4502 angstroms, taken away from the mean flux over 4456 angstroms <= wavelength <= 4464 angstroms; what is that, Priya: -2.1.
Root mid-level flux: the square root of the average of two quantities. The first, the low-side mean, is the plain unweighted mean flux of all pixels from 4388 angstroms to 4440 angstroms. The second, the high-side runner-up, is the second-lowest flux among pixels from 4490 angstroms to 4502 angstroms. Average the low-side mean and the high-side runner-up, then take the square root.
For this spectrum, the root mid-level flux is 2.84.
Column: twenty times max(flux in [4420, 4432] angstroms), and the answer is 194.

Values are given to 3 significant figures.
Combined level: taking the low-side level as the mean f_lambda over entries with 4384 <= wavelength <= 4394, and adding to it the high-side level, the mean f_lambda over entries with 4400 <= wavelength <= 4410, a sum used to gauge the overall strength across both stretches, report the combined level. 13.3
